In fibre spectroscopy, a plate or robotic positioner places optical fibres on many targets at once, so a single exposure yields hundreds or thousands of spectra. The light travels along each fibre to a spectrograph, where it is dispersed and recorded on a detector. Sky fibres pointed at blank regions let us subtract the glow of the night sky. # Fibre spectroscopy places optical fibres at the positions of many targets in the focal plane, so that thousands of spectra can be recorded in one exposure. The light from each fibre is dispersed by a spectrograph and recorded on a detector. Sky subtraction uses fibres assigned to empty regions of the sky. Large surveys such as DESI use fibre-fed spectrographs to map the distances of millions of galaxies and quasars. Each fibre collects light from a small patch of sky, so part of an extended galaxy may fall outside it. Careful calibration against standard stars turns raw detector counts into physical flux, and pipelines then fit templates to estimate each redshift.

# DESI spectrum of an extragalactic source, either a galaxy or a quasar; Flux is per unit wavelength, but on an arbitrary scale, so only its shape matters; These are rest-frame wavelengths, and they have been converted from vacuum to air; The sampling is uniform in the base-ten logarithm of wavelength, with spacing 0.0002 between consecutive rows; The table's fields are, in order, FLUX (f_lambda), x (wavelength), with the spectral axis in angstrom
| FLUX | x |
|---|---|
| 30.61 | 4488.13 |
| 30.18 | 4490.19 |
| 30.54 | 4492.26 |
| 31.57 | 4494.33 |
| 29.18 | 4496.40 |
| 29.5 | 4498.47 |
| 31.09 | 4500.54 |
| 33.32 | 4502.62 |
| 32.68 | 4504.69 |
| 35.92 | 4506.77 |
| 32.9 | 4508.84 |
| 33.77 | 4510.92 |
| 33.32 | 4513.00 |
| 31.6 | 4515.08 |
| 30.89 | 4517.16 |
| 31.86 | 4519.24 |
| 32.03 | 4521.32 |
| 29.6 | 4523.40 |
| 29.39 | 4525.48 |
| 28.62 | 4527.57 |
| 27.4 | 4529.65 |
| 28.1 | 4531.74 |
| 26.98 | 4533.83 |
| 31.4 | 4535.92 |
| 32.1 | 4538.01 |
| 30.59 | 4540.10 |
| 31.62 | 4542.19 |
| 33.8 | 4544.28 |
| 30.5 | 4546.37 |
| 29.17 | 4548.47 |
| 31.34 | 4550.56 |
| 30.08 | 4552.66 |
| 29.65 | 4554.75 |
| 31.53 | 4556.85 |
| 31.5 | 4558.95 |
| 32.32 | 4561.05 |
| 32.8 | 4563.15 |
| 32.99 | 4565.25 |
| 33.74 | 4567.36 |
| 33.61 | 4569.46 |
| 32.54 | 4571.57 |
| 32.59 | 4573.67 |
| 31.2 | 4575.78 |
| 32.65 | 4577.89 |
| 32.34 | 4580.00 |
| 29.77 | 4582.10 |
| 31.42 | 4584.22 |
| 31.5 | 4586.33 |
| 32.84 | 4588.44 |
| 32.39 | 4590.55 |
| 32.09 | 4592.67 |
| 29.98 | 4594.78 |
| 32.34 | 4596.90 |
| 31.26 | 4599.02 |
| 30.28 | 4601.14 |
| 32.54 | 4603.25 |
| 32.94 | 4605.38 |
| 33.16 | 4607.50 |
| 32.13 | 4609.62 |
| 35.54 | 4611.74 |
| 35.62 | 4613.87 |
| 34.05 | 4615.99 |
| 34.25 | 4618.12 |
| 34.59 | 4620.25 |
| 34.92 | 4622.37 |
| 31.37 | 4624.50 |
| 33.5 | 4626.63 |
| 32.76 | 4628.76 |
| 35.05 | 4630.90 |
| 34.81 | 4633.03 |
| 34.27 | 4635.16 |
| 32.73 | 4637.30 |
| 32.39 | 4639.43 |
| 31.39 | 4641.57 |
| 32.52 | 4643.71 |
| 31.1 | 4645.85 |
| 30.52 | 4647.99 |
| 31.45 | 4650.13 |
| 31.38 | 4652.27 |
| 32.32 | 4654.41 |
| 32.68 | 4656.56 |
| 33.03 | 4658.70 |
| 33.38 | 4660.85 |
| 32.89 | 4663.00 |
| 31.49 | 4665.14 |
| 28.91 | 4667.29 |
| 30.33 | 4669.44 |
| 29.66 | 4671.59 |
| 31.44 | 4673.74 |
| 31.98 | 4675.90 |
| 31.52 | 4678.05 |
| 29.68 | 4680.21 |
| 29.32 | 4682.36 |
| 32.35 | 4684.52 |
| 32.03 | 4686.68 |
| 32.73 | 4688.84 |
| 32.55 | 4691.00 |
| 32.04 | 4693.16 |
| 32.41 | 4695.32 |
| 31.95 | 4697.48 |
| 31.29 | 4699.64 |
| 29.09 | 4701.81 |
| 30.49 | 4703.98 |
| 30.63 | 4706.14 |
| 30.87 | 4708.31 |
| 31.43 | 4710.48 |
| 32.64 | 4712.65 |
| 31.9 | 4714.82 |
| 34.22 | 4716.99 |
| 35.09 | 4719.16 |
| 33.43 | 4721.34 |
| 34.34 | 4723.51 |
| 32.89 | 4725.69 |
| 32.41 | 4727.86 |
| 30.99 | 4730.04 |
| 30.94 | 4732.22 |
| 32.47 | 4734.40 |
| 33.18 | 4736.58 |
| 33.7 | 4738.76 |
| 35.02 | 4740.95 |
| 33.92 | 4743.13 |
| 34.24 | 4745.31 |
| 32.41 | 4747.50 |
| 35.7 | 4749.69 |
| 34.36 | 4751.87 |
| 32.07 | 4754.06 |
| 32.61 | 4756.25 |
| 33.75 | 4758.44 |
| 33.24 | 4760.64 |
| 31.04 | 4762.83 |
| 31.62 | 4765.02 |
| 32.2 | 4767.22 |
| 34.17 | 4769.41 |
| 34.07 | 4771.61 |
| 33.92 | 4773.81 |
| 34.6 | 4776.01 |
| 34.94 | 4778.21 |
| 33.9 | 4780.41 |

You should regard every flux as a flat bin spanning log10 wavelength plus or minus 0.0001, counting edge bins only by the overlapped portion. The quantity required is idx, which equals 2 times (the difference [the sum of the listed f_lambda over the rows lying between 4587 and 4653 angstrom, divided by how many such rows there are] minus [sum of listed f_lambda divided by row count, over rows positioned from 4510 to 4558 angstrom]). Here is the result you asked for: 4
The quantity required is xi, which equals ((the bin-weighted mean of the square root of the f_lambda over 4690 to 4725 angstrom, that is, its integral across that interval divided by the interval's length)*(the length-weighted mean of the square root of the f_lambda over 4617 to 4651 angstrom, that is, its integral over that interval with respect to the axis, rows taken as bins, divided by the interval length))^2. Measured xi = 1060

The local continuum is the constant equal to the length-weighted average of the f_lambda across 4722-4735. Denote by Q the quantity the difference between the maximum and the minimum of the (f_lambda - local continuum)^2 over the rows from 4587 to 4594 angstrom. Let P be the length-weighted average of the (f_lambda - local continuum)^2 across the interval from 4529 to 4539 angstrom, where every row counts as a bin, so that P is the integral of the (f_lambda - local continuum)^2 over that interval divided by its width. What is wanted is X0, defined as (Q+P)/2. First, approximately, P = 14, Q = 0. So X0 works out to 7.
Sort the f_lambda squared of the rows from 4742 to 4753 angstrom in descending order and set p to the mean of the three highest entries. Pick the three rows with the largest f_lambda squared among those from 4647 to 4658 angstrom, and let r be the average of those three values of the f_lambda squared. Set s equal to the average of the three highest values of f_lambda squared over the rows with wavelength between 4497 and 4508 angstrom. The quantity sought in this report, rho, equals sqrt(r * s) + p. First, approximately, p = 1209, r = 1034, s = 1156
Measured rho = 2302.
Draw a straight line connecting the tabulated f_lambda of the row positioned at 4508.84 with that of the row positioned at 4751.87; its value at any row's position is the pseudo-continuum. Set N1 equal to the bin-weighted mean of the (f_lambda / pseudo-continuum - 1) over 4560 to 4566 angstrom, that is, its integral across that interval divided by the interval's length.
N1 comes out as -0.016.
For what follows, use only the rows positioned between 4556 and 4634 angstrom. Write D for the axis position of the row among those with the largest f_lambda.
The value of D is 4613.87 angstrom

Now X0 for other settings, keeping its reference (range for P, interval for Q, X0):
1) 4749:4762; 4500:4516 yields 8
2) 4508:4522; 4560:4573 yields 1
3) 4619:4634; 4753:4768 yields 3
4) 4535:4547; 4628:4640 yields 4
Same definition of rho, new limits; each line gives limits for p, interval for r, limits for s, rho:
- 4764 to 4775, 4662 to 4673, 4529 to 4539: 2126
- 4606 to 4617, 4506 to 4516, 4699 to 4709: 2293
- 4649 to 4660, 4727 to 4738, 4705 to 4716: 2114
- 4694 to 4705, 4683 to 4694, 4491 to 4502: 2028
